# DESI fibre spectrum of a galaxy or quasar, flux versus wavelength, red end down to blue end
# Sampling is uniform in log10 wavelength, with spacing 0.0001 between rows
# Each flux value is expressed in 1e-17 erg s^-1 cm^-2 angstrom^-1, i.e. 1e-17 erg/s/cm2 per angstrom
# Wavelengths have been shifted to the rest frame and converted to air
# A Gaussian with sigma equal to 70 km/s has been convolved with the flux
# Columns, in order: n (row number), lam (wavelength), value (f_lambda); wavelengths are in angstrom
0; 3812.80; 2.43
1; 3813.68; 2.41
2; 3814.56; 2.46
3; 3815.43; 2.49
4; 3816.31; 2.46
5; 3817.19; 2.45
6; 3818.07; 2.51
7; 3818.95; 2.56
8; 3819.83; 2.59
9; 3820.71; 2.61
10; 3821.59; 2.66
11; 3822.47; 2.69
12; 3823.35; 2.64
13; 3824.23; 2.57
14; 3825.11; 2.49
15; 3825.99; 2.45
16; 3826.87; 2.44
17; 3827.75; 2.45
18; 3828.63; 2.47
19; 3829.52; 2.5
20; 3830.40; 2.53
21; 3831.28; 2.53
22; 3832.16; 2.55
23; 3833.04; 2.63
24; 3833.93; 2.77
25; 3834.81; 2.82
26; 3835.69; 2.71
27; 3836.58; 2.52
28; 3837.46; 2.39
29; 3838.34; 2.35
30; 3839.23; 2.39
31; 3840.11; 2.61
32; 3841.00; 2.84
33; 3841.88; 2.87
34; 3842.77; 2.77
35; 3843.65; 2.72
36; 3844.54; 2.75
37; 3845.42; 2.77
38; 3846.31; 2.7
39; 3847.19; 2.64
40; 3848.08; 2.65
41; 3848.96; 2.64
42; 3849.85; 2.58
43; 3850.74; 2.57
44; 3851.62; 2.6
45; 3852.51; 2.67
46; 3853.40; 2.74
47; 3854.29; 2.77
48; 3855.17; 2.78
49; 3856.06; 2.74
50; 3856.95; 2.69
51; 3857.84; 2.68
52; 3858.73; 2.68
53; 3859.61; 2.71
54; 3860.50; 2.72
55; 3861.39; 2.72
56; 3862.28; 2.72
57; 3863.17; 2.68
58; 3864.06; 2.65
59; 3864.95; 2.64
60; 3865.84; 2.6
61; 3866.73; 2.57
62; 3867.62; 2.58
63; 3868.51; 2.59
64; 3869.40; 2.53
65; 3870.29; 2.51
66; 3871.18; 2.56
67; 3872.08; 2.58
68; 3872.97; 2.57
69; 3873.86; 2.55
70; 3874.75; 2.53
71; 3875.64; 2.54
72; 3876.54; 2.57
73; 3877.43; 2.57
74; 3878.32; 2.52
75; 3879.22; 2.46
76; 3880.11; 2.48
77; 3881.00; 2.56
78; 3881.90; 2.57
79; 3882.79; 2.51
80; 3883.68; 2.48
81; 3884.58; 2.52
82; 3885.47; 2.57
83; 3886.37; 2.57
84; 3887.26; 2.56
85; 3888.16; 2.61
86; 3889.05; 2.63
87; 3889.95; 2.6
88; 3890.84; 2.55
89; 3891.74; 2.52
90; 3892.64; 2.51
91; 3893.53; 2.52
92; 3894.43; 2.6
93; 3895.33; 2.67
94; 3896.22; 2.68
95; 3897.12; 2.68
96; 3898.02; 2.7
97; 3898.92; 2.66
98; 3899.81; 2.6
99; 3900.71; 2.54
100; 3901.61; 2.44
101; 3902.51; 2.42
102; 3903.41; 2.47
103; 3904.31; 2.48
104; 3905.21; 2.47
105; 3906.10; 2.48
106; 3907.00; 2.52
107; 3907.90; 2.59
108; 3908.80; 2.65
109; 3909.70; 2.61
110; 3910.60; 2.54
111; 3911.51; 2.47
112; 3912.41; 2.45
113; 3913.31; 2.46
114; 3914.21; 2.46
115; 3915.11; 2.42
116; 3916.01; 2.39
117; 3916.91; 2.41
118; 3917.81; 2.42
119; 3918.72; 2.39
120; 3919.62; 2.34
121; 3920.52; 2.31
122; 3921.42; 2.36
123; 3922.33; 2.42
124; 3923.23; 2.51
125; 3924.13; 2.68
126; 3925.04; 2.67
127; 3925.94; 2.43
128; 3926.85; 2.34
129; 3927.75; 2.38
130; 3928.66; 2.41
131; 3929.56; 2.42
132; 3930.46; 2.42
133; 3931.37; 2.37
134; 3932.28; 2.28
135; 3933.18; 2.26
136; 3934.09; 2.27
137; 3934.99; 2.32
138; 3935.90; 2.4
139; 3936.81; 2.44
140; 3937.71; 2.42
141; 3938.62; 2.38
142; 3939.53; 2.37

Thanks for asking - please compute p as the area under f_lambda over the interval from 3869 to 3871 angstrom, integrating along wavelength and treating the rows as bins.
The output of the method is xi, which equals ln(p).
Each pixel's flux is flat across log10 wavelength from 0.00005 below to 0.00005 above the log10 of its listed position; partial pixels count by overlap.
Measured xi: 1.62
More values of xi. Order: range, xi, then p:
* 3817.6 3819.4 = 1.52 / 4.56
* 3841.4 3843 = 1.51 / 4.52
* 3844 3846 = 1.70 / 5.50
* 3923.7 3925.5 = 1.57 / 4.81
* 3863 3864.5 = 1.38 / 3.99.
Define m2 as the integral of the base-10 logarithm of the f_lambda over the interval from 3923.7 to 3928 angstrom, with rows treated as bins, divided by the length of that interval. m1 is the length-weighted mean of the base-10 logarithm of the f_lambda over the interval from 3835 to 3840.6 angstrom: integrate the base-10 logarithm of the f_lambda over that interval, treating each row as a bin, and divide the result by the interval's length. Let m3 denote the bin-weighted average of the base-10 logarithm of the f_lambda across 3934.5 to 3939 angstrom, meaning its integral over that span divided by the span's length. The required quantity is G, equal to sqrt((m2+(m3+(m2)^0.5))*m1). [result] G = 0.749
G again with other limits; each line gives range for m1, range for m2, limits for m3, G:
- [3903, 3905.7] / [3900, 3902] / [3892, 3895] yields 0.752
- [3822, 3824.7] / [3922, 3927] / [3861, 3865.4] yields 0.784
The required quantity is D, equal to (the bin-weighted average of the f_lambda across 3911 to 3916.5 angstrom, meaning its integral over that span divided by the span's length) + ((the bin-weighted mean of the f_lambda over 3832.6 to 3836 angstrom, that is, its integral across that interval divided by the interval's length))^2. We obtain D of 9.9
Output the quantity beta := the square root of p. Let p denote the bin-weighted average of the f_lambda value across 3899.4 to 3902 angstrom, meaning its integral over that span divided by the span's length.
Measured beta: 1.59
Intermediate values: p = 2.52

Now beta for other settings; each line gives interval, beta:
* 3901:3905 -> 1.57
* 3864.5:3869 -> 1.61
